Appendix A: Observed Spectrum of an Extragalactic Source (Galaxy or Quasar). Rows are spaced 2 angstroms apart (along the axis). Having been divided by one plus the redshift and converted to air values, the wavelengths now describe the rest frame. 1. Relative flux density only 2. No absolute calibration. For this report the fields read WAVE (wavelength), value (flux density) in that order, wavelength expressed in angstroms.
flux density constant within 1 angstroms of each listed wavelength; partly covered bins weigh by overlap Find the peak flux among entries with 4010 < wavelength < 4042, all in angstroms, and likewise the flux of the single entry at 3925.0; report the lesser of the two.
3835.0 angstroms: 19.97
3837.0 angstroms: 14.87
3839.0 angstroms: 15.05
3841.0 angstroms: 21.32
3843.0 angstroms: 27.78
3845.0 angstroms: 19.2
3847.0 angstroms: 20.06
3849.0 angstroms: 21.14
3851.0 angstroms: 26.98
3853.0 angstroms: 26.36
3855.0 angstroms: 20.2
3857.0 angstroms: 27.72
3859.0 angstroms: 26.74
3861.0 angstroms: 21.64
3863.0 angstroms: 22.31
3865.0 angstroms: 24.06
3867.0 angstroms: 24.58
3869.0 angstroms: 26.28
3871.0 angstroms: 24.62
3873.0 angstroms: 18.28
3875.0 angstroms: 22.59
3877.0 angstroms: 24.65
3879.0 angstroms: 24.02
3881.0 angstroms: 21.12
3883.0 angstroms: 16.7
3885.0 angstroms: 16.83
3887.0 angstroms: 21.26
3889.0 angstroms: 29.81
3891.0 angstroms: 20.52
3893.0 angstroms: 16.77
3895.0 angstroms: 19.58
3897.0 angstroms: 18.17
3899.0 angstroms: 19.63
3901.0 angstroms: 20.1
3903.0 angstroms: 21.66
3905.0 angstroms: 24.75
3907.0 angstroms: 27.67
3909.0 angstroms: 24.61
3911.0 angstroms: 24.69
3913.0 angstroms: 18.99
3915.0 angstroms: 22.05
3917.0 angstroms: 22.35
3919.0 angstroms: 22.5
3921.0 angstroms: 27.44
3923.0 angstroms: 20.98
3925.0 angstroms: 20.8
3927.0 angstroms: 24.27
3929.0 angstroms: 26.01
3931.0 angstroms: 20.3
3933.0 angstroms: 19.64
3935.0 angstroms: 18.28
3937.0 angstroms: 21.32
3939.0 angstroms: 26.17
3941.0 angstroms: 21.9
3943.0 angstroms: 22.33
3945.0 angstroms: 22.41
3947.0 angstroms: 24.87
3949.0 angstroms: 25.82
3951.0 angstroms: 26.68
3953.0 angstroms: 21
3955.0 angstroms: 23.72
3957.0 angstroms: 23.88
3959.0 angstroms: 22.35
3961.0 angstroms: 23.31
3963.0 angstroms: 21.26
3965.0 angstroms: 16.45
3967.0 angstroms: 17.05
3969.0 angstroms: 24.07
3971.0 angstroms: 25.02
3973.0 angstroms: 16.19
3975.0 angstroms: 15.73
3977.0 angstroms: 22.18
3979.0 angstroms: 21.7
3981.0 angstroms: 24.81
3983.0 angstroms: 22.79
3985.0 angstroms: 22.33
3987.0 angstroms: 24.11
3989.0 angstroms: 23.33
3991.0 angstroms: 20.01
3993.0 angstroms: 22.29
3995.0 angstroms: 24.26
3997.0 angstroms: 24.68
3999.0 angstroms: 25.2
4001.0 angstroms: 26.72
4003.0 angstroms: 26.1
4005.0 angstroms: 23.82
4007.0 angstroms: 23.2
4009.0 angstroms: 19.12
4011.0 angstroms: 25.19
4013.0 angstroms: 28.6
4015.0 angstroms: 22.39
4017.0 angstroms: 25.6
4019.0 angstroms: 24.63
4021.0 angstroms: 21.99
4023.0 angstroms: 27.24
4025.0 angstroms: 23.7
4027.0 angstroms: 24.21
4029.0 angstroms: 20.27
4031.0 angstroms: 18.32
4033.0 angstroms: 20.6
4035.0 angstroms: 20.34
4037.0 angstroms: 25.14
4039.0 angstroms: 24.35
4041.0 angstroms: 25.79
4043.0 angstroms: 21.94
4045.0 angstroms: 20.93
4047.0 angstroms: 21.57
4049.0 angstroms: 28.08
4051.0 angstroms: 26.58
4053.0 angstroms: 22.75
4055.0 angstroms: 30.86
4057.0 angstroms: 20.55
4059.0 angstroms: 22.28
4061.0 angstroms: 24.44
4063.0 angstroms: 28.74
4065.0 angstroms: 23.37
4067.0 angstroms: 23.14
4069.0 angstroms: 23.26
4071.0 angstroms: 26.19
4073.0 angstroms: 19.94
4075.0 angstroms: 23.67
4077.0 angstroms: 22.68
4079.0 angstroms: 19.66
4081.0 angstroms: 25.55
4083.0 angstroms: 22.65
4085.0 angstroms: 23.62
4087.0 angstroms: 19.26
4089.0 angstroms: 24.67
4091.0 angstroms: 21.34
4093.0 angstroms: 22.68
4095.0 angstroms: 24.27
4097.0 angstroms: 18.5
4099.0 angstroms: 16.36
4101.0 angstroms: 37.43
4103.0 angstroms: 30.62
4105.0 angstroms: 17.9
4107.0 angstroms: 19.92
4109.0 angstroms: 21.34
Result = 20.8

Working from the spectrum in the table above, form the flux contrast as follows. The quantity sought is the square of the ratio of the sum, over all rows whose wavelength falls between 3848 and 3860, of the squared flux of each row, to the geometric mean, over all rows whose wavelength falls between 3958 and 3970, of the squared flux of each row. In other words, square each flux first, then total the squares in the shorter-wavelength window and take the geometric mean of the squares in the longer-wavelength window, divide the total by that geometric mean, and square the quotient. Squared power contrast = 80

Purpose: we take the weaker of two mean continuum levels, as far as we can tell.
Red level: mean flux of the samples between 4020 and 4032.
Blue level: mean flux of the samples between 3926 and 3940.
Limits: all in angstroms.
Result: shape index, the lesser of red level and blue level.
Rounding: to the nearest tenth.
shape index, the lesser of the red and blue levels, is 22.3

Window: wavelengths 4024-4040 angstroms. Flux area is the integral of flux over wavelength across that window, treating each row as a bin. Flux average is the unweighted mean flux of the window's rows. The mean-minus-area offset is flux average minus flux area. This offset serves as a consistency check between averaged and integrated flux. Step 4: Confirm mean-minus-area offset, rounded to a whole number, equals -332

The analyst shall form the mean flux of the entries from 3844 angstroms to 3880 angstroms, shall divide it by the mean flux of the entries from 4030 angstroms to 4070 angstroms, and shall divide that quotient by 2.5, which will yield 0.40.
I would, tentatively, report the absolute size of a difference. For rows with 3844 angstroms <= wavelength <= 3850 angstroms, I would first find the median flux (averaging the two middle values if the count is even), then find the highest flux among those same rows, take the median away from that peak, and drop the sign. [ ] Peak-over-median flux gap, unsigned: 1.1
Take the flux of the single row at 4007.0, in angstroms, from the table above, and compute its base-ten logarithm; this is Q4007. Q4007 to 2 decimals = 1.37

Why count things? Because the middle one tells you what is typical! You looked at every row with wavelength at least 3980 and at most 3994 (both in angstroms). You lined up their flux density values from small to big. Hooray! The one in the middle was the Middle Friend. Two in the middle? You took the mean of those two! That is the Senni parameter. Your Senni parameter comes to 22.8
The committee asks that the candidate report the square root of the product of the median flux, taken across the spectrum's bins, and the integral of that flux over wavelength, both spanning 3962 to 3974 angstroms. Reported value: 68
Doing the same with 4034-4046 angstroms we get 80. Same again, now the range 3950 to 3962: 81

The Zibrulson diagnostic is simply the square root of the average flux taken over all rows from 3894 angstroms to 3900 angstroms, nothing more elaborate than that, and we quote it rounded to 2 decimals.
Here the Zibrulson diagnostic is 4.37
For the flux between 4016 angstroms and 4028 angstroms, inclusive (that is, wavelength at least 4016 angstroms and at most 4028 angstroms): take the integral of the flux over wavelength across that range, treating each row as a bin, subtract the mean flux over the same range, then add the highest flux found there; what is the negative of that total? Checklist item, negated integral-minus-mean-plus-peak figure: -297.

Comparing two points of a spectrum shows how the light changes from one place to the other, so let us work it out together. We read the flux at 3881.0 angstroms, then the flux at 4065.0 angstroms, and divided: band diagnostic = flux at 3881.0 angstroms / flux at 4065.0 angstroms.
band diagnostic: 0.9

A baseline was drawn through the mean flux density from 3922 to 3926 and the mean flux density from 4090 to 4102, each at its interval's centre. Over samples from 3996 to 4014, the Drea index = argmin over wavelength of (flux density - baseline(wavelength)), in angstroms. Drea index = 4009.0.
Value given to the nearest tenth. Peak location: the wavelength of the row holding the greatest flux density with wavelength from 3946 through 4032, 4013.0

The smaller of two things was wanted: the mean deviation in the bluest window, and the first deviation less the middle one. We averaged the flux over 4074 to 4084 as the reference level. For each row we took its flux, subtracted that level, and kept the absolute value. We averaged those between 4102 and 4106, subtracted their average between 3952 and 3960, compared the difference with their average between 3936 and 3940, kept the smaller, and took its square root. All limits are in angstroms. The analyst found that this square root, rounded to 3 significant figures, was 1.56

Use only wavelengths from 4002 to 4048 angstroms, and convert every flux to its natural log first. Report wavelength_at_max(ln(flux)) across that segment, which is 4013.0 angstroms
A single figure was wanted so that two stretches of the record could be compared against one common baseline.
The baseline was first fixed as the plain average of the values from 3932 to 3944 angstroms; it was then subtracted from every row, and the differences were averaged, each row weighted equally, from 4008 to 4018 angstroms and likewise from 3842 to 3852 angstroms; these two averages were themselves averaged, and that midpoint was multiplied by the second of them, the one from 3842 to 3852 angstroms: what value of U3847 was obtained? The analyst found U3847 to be 2.8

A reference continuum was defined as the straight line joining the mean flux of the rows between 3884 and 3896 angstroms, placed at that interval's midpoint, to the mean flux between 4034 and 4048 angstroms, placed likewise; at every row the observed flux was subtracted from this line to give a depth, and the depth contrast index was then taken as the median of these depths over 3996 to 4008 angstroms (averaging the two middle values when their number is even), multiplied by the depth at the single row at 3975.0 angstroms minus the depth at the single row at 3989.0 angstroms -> -20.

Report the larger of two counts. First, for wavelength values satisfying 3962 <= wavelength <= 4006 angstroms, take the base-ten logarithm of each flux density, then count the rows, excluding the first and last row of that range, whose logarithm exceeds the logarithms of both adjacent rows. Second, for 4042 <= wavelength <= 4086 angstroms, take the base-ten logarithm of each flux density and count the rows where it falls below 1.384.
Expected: 15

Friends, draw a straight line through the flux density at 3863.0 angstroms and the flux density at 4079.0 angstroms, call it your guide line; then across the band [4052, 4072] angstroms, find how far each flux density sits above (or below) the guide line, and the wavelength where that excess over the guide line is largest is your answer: 4055.0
